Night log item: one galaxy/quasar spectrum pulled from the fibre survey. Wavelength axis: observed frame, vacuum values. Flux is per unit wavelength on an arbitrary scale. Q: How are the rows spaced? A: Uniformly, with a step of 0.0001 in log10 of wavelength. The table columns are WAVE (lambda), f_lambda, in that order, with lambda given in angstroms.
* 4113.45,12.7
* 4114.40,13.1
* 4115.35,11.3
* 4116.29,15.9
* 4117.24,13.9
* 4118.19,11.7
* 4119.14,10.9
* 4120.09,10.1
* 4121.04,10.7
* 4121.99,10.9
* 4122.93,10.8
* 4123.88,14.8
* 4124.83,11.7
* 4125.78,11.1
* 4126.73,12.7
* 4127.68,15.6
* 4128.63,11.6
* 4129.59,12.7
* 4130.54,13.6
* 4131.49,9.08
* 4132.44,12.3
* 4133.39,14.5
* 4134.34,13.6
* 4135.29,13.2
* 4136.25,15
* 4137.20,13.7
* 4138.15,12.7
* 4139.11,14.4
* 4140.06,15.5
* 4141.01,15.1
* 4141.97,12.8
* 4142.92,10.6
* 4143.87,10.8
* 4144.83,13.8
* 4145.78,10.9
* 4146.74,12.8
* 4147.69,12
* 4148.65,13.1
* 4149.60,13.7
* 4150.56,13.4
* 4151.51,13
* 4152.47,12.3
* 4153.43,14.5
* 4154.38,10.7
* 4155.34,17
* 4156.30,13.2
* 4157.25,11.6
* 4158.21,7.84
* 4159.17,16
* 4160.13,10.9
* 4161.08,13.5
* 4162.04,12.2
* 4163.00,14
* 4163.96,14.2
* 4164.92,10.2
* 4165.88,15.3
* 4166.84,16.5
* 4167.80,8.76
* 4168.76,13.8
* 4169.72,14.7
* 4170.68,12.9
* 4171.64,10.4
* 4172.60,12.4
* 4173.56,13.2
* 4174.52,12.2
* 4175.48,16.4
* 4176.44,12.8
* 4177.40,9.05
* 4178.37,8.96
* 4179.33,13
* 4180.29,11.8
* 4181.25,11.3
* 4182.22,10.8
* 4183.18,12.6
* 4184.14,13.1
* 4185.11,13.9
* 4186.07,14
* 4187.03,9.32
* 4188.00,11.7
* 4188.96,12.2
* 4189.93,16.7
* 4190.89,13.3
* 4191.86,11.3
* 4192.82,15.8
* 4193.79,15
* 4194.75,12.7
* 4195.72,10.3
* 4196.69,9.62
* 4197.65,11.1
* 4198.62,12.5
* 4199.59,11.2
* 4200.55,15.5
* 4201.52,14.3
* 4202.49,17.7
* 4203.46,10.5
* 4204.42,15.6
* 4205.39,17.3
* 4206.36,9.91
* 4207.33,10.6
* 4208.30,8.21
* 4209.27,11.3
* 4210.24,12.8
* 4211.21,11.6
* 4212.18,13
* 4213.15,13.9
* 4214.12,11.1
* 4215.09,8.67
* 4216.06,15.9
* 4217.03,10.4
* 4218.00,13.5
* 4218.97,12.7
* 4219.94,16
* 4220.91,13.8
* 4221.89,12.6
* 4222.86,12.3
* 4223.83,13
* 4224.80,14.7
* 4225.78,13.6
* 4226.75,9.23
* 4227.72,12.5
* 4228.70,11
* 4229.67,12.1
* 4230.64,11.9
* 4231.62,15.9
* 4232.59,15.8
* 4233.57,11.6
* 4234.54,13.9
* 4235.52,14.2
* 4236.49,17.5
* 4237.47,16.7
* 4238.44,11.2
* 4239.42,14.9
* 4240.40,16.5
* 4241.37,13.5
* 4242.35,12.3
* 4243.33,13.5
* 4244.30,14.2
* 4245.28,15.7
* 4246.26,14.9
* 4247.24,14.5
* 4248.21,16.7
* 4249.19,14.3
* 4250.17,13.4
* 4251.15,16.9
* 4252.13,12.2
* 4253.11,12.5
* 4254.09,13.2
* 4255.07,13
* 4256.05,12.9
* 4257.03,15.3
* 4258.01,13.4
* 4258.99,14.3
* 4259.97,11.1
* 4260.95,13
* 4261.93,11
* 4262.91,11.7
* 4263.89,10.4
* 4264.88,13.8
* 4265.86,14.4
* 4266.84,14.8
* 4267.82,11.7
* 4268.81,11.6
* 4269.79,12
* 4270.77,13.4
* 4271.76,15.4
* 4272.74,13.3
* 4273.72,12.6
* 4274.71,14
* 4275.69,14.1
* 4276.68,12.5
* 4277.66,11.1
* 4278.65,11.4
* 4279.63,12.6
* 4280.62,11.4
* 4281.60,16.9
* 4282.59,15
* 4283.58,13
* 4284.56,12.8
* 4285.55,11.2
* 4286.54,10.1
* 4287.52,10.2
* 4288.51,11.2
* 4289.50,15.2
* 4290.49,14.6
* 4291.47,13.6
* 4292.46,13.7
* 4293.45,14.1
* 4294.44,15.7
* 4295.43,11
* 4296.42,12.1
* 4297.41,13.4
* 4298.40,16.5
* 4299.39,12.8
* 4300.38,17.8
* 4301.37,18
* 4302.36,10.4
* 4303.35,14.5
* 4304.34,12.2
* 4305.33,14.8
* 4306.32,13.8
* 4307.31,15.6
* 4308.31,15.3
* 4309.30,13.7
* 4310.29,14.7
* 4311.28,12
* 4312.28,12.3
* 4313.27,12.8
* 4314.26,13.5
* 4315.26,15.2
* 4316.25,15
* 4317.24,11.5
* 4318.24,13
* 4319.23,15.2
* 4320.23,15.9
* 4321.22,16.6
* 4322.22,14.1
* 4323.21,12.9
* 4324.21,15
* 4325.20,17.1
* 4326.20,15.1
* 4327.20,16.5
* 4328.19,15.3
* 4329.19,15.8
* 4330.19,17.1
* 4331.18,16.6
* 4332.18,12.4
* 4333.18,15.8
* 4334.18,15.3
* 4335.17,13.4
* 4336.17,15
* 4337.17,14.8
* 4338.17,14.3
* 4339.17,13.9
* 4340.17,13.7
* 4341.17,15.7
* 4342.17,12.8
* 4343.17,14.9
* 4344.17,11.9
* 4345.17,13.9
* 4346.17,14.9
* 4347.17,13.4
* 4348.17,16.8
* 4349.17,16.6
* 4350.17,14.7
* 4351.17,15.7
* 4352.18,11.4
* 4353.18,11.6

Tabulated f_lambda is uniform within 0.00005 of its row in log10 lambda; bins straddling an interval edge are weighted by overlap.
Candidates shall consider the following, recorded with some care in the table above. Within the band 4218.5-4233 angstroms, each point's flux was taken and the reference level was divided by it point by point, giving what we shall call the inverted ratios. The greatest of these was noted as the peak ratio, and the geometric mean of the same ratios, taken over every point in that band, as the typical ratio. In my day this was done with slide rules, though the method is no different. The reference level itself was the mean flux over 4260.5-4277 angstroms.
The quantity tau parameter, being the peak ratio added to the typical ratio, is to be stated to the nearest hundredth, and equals 2.39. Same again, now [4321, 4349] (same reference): 1.96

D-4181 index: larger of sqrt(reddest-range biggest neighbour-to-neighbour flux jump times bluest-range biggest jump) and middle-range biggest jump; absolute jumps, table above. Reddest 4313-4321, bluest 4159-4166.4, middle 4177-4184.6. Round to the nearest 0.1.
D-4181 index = 4.2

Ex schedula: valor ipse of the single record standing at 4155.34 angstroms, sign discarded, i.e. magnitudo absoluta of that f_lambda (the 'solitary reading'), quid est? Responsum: 17.0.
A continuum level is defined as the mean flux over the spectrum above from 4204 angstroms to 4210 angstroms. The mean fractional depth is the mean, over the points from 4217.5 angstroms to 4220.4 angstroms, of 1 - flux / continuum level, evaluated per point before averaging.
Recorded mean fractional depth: -0.16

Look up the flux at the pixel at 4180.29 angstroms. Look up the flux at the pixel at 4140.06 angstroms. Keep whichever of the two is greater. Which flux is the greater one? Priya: 15.5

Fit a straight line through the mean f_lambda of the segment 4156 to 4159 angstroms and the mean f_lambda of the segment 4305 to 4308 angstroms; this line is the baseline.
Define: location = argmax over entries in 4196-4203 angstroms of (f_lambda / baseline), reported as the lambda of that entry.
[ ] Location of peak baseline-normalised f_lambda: 4202.49 angstroms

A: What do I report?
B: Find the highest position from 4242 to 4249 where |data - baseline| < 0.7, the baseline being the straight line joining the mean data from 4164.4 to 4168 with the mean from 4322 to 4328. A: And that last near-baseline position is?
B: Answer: 4247.24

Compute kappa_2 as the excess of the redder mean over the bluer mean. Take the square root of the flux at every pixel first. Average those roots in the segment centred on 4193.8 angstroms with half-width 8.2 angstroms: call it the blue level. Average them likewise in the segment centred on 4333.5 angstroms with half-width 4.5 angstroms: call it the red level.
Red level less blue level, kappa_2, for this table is 0.3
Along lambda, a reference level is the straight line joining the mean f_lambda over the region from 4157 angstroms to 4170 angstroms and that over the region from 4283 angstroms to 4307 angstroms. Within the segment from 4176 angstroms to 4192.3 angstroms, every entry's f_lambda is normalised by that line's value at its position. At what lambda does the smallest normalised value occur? 4178.37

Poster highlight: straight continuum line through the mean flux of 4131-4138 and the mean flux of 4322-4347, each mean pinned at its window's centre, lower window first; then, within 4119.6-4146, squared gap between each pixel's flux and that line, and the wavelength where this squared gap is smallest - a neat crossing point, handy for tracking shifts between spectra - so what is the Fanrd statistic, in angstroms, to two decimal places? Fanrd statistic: 4135.29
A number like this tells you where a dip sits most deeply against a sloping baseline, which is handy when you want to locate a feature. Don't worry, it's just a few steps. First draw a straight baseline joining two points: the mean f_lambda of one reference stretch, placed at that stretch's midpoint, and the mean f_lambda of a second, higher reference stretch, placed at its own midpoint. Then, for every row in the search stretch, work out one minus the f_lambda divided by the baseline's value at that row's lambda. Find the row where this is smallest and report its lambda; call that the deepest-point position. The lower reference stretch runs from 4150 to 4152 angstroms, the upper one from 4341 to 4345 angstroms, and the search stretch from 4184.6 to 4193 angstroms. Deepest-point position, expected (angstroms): 4189.93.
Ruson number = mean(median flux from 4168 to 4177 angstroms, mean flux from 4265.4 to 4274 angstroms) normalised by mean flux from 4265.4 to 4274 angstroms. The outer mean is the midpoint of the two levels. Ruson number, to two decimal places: 0.99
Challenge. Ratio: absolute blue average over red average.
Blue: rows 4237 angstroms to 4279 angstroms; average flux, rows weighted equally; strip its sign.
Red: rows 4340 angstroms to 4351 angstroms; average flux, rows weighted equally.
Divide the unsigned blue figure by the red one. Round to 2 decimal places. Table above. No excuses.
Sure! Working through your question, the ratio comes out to 0.93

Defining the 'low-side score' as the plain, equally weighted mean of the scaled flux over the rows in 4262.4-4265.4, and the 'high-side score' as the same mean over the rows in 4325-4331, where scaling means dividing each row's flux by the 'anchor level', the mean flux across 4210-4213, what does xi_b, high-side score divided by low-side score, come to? 1.3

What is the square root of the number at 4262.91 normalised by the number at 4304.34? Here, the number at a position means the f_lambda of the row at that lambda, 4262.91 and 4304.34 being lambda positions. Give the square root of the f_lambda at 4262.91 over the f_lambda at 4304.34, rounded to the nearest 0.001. 0.979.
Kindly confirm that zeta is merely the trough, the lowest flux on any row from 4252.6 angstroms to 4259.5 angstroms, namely 12.5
